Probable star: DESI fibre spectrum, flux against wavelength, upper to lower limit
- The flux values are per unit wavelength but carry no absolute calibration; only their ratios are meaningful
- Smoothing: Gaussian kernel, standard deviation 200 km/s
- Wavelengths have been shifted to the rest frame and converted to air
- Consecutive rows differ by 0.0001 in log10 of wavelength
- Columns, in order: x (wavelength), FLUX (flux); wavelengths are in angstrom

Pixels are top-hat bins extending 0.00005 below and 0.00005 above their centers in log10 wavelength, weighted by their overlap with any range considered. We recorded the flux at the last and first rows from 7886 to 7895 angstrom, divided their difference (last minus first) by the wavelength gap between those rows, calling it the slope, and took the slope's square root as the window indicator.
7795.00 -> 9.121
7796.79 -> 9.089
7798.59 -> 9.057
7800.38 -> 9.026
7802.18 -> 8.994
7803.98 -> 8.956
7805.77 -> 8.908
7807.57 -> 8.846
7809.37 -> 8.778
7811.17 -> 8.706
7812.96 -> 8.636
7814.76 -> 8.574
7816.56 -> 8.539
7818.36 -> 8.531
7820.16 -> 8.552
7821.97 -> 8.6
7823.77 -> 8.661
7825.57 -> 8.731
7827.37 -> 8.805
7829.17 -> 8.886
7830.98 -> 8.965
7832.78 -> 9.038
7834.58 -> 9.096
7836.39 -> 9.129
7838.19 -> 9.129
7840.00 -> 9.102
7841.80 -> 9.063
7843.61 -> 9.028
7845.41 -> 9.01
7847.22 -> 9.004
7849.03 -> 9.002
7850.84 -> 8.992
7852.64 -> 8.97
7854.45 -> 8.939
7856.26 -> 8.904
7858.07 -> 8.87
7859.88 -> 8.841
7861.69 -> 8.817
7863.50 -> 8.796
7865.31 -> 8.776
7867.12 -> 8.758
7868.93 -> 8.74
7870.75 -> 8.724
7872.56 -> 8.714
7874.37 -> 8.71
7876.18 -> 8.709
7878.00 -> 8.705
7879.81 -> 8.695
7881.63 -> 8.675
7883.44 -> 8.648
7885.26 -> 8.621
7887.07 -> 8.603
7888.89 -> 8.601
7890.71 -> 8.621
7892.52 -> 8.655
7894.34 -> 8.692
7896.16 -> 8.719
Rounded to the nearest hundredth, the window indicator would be 0.11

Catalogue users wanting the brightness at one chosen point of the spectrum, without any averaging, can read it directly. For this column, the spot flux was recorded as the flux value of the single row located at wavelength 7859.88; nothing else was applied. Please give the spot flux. 8.841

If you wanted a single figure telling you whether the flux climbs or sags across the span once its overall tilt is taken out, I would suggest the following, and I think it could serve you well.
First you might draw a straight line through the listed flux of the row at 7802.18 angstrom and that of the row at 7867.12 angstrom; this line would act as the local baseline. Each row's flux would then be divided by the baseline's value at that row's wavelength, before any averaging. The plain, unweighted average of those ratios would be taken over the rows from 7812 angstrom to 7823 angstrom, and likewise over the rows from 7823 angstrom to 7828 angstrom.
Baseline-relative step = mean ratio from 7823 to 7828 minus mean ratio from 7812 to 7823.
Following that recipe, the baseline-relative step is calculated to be 0.021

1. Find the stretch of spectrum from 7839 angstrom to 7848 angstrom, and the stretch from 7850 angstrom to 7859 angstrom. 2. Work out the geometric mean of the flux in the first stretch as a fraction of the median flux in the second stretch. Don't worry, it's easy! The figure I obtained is 1.011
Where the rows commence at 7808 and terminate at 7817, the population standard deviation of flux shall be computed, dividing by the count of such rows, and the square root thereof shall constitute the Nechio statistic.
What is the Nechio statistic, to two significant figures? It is 0.29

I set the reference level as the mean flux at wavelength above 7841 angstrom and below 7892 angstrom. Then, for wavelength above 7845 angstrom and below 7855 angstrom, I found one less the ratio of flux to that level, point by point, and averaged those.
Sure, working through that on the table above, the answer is -0.021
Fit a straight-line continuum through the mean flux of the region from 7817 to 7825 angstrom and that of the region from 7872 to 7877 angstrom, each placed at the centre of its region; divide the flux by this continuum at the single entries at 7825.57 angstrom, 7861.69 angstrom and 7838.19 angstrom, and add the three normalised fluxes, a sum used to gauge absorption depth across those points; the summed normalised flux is 3.09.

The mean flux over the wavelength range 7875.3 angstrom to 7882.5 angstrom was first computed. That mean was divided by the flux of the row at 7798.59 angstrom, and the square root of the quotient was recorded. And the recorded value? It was 0.98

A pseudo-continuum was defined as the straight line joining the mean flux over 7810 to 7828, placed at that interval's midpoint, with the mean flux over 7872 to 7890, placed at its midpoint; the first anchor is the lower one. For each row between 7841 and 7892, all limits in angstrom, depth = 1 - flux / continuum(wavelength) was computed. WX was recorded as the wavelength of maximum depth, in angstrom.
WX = 7888.89 angstrom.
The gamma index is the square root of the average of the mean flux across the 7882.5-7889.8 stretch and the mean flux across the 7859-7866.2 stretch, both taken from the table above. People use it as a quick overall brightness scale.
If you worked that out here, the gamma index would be 2.95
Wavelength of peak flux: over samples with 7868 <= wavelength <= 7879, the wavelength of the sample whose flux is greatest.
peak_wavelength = 7868.93 angstrom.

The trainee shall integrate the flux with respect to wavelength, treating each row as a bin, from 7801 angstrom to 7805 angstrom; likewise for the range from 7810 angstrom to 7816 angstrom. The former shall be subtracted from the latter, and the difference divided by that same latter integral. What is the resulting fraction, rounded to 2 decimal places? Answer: 0.31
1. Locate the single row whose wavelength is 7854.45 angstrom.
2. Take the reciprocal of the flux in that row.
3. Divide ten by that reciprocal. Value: 89.4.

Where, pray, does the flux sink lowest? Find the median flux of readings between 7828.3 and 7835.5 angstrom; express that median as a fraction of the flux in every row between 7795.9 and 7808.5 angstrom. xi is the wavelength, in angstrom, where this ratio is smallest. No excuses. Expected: 7796.79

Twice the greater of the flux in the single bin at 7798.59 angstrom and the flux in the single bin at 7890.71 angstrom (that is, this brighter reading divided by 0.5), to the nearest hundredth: 18.11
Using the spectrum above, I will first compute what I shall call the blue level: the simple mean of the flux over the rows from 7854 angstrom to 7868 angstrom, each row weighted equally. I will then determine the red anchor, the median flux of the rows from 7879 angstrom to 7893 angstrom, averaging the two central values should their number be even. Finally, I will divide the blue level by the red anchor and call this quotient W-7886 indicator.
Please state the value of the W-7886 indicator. 1.02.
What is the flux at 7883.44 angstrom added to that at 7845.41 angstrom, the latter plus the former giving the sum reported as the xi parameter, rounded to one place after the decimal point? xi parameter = 17.7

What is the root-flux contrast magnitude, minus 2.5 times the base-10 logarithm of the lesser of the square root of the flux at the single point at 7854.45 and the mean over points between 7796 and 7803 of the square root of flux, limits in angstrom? -1.19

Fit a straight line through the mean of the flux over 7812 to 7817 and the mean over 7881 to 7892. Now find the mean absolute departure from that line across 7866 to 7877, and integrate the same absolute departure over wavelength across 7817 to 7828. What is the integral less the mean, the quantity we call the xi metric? 0.8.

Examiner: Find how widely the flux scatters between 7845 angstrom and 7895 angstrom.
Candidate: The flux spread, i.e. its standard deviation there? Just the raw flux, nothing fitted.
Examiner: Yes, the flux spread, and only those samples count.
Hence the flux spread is 0.13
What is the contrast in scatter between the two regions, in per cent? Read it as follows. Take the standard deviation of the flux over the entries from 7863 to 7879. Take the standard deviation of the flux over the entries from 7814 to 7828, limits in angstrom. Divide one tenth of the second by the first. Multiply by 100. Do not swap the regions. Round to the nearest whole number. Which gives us 30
